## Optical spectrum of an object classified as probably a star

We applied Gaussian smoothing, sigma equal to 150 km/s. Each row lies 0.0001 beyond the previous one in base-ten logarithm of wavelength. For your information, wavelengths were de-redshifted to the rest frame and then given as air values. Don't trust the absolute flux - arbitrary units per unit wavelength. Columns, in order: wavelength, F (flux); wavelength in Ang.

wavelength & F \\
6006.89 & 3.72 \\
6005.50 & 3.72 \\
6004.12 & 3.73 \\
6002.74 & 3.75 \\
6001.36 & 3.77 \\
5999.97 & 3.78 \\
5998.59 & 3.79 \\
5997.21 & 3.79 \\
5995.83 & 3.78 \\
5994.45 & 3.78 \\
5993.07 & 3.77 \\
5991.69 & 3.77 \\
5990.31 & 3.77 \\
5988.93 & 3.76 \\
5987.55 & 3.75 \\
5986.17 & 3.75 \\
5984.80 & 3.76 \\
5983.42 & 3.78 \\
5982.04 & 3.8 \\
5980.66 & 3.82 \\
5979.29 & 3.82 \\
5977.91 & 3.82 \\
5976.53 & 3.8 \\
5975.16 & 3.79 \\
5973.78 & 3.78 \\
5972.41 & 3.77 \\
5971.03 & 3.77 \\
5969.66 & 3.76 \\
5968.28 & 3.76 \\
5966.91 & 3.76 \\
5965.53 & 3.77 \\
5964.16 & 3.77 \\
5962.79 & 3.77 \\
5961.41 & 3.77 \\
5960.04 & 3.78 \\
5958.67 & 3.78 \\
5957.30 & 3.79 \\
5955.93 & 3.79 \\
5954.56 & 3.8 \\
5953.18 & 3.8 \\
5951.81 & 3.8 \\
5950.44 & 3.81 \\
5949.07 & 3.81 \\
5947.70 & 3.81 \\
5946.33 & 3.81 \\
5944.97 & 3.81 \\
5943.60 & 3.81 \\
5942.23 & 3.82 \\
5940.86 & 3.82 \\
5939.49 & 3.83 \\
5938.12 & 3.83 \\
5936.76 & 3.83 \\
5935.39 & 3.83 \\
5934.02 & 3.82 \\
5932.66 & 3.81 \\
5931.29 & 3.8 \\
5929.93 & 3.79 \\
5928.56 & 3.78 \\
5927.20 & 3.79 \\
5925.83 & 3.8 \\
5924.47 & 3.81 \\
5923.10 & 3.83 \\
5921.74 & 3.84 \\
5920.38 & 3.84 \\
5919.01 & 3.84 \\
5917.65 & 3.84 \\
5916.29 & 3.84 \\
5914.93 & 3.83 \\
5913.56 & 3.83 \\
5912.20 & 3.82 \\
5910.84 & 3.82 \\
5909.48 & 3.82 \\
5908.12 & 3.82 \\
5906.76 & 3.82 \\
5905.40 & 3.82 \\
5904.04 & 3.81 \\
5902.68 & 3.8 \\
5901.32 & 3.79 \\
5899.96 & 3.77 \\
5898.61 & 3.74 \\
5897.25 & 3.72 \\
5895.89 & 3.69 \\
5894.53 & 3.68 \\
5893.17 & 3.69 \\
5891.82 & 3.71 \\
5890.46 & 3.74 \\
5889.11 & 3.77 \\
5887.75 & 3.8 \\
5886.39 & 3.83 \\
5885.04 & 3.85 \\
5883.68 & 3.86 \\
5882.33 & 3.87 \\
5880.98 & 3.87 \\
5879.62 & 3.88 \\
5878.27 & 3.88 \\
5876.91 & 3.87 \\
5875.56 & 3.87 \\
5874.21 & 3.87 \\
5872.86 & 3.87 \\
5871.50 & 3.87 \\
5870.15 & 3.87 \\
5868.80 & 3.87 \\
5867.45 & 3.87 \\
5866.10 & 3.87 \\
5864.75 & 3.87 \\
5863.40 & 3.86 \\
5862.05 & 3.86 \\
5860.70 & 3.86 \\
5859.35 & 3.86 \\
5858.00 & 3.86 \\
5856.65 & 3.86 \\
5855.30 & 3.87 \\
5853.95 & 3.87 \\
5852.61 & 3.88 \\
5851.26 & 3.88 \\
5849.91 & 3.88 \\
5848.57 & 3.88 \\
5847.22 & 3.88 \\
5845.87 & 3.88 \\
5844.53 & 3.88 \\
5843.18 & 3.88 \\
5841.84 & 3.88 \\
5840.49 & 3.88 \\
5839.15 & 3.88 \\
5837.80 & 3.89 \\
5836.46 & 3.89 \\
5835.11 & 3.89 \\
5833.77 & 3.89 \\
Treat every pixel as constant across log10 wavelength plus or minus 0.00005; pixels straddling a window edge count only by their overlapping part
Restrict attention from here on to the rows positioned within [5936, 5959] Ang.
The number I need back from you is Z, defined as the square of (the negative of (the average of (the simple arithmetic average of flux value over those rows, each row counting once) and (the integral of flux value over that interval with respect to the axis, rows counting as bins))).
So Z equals 2089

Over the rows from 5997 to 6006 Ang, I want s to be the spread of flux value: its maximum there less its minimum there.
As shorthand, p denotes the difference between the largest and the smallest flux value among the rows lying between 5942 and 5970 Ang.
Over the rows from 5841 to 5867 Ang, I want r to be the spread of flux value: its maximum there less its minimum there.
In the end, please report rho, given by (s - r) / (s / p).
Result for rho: 0.04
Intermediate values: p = 0.06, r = 0.02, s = 0.07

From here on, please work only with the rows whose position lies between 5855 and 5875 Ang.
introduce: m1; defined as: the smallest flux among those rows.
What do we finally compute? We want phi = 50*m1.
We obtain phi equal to 193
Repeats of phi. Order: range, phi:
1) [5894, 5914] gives 184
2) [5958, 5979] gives 188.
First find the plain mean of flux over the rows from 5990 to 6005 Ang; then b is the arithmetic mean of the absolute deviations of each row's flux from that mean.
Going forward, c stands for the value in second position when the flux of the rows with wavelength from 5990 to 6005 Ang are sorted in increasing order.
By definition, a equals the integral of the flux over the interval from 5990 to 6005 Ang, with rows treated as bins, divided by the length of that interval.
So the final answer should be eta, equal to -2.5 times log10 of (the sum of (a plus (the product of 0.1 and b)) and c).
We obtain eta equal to -2.19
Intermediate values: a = 3.77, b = 0.012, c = 3.75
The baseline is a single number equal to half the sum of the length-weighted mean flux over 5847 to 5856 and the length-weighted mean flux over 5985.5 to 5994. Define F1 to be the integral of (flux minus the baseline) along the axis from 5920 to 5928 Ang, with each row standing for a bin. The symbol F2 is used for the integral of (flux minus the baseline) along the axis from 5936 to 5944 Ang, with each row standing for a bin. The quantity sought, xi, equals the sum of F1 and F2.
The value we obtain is 0.0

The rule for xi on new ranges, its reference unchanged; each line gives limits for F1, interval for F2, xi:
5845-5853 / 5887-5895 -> -0.2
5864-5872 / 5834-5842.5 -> 1.0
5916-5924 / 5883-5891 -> 0.1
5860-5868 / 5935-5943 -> 0.4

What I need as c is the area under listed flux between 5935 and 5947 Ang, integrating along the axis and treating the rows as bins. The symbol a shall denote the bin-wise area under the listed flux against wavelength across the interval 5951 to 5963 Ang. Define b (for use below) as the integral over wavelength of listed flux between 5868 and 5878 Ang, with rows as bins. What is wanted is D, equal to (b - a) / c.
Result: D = -0.1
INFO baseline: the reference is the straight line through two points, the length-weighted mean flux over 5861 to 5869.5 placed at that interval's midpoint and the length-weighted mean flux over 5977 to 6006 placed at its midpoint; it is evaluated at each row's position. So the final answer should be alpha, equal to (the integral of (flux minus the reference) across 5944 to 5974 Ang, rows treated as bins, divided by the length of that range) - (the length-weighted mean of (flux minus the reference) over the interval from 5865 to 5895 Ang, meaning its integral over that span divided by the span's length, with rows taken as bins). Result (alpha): 0.012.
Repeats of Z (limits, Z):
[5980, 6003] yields 2051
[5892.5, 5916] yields 2145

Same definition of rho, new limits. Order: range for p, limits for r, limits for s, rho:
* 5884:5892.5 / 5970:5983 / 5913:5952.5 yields 0.02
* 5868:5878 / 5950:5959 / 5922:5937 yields 0.00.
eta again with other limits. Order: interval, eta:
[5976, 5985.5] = -2.20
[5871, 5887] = -2.22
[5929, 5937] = -2.20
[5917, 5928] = -2.21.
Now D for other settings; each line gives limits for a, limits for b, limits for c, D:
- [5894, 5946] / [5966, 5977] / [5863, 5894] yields -1.3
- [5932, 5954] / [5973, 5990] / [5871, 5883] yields -0.4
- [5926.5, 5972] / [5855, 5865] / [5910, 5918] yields -4.4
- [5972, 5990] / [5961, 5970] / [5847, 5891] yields -0.2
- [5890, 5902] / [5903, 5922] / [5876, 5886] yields 0.7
